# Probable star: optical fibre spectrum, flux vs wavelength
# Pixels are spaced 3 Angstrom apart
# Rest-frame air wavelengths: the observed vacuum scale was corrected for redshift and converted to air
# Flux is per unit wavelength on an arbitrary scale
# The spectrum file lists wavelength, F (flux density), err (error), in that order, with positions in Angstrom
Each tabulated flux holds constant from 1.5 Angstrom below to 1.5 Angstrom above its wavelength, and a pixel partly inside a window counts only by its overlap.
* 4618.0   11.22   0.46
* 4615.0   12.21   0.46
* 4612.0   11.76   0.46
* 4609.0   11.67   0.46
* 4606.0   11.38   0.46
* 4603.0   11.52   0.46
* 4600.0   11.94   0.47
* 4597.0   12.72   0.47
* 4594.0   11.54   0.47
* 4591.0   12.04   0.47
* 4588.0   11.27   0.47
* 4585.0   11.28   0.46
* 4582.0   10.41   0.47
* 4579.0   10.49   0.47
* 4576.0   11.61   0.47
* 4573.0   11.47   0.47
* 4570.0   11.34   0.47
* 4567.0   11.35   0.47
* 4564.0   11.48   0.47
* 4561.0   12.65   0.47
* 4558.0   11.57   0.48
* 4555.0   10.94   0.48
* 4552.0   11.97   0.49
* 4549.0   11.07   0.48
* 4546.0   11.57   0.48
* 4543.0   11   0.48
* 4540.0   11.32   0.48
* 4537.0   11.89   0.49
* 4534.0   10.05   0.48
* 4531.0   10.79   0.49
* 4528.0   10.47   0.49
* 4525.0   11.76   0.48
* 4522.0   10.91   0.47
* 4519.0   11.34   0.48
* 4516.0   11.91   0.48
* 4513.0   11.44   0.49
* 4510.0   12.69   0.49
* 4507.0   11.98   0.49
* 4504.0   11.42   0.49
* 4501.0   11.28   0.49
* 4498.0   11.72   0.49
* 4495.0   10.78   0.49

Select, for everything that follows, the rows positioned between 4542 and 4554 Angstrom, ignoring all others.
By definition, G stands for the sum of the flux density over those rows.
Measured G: 45.6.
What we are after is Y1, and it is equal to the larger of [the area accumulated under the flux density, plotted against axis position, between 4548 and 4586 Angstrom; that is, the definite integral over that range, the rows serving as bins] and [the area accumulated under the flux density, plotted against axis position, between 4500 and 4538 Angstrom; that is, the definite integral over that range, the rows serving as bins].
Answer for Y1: 432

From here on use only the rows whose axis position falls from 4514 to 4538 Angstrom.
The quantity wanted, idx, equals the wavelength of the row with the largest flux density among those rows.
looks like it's 4516.0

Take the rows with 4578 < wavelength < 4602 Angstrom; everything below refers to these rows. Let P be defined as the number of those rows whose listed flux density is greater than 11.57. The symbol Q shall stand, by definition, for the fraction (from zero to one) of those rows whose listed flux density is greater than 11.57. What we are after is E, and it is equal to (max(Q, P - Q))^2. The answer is 6.9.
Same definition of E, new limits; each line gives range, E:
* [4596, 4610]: 5.8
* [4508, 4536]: 7.1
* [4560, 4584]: 3.1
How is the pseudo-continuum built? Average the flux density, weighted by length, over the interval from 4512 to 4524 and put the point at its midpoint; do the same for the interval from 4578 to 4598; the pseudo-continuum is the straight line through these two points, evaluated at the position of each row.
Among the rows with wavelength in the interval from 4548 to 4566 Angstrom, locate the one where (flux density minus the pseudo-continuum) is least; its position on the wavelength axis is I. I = 4555.0 Angstrom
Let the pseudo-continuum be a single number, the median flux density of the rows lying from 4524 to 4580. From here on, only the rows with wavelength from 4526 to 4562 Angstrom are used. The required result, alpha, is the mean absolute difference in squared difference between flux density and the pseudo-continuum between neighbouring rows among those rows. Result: 0.55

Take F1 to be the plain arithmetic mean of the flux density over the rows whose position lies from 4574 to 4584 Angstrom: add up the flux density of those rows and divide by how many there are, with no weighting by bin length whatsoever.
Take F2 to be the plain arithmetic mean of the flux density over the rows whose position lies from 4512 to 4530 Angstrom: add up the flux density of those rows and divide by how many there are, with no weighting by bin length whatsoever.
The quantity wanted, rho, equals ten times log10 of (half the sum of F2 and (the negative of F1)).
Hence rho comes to -6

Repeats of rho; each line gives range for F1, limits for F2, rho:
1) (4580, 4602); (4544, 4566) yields -24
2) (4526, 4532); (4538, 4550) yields -5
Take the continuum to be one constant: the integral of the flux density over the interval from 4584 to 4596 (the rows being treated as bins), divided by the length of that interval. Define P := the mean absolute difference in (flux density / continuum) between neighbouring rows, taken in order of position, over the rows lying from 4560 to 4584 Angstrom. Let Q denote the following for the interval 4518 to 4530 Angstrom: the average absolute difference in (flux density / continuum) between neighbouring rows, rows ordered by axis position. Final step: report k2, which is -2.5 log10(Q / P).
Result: -0.83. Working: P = 0.034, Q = 0.074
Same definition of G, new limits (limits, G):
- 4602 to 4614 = 46.3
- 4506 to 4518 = 48.0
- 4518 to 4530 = 44.5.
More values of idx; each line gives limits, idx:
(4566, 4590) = 4576.0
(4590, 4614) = 4597.0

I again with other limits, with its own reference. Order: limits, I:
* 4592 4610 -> 4606.0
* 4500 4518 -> 4501.0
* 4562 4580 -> 4579.0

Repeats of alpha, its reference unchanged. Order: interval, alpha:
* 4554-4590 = 0.47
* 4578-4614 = 0.53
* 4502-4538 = 0.75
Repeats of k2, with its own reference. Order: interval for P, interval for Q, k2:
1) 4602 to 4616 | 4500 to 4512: -0.72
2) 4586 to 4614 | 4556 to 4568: -0.46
